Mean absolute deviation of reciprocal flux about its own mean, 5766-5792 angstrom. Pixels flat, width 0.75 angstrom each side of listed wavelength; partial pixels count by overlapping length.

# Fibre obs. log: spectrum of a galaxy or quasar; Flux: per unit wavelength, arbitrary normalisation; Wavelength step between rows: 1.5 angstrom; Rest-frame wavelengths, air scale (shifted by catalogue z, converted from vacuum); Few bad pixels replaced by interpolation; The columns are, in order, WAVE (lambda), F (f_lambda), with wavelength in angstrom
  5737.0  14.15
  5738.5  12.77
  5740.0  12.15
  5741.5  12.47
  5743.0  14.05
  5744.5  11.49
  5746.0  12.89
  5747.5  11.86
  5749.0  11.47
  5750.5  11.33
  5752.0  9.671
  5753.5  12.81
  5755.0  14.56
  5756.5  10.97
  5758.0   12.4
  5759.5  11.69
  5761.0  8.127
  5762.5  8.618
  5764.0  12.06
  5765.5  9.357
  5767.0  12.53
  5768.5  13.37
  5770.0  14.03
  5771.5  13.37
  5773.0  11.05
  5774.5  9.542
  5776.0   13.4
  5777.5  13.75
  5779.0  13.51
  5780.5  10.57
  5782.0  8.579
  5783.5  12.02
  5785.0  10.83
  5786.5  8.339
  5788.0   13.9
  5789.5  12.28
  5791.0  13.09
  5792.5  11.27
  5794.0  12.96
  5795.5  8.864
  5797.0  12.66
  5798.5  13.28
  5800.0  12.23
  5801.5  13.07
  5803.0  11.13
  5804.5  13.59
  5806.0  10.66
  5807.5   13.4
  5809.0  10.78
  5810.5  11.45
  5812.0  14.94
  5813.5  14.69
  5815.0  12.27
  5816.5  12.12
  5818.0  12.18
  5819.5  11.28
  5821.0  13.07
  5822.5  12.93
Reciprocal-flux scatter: 0.012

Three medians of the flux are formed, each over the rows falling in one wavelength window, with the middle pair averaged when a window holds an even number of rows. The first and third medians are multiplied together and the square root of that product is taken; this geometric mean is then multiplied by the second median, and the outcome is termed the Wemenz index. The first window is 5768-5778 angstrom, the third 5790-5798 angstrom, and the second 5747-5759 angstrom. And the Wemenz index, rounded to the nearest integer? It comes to 152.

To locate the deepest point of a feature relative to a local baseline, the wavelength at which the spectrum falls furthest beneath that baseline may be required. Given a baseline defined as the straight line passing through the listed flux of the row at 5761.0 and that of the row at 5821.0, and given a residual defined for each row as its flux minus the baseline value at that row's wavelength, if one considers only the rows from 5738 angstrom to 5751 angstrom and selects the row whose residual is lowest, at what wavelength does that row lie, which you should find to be 5750.5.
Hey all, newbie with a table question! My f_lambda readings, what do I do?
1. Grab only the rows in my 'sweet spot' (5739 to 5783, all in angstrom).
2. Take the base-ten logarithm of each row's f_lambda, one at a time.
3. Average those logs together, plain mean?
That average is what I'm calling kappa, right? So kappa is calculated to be 1.066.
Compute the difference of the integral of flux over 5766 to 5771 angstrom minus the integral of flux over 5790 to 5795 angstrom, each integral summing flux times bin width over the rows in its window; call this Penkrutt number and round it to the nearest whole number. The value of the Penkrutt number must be 4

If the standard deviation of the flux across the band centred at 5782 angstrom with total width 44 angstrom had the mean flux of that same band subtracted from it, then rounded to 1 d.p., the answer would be -9.8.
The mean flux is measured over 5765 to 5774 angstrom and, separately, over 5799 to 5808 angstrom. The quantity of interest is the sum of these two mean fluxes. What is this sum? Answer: 24.6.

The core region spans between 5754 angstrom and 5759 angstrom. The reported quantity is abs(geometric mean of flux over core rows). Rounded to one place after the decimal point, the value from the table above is 12.6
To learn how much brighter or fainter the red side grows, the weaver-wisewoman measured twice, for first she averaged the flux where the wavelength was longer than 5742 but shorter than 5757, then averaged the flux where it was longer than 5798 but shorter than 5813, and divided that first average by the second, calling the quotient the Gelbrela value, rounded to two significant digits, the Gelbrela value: 0.97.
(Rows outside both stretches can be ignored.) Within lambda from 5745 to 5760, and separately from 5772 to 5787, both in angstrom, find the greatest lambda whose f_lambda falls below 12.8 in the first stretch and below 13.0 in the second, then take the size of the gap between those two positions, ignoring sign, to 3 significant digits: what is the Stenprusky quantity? 27.0 angstrom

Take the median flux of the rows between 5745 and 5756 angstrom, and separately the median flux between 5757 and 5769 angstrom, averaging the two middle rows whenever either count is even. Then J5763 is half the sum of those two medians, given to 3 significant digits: 11.9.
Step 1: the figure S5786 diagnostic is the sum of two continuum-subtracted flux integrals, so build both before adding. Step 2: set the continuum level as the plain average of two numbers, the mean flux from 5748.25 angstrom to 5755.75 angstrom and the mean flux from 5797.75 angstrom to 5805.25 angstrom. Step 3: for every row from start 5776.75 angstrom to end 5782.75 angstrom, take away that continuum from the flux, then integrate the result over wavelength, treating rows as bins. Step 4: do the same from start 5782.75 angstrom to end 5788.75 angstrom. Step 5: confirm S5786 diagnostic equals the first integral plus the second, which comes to -11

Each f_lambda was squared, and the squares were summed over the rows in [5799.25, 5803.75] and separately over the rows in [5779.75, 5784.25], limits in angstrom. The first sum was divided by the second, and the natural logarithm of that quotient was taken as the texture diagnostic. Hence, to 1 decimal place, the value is 0.3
